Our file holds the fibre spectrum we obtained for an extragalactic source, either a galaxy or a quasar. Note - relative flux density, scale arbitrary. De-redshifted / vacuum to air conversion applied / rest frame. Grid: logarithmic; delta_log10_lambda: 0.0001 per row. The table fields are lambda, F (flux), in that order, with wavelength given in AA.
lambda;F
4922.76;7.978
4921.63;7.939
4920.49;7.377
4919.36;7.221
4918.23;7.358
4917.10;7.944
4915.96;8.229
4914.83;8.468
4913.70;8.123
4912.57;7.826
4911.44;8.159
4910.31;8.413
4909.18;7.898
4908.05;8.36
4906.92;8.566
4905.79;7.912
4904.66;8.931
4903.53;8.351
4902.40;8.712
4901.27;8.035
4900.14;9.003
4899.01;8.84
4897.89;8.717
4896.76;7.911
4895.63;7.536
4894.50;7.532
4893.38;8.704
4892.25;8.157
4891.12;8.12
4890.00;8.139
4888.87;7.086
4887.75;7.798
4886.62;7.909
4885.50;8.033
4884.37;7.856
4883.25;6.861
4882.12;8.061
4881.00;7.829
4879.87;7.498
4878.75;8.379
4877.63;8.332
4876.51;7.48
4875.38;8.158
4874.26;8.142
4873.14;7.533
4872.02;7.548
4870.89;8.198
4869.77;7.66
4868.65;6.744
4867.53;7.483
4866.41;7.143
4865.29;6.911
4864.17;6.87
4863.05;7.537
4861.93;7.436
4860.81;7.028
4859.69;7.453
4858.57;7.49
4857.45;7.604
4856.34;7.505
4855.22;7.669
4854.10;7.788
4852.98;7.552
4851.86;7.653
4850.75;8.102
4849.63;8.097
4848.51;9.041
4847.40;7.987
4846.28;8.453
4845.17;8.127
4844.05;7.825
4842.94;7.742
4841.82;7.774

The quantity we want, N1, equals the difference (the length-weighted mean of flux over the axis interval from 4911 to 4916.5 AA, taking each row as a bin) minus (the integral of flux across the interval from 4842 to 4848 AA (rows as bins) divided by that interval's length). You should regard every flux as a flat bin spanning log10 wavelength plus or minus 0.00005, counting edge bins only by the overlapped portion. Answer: 0.1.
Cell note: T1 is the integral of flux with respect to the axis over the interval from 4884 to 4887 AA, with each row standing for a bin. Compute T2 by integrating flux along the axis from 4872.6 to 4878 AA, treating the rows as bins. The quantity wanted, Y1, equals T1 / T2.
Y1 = 0.56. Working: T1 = 23.8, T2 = 43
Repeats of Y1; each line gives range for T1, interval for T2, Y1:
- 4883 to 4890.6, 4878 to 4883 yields 1.49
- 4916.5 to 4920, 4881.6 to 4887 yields 0.63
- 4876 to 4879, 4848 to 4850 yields 1.41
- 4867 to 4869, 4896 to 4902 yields 0.28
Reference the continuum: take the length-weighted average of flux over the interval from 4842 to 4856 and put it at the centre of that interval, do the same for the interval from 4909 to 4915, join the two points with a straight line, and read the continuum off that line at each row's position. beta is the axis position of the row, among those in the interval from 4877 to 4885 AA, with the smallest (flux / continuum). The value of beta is 4883.25 AA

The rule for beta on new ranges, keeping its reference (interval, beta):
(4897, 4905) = 4901.27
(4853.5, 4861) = 4860.81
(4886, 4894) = 4888.87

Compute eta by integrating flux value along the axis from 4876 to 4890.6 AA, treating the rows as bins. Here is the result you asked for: 114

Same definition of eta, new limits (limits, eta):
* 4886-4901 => 122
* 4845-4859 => 111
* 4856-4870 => 102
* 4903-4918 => 123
